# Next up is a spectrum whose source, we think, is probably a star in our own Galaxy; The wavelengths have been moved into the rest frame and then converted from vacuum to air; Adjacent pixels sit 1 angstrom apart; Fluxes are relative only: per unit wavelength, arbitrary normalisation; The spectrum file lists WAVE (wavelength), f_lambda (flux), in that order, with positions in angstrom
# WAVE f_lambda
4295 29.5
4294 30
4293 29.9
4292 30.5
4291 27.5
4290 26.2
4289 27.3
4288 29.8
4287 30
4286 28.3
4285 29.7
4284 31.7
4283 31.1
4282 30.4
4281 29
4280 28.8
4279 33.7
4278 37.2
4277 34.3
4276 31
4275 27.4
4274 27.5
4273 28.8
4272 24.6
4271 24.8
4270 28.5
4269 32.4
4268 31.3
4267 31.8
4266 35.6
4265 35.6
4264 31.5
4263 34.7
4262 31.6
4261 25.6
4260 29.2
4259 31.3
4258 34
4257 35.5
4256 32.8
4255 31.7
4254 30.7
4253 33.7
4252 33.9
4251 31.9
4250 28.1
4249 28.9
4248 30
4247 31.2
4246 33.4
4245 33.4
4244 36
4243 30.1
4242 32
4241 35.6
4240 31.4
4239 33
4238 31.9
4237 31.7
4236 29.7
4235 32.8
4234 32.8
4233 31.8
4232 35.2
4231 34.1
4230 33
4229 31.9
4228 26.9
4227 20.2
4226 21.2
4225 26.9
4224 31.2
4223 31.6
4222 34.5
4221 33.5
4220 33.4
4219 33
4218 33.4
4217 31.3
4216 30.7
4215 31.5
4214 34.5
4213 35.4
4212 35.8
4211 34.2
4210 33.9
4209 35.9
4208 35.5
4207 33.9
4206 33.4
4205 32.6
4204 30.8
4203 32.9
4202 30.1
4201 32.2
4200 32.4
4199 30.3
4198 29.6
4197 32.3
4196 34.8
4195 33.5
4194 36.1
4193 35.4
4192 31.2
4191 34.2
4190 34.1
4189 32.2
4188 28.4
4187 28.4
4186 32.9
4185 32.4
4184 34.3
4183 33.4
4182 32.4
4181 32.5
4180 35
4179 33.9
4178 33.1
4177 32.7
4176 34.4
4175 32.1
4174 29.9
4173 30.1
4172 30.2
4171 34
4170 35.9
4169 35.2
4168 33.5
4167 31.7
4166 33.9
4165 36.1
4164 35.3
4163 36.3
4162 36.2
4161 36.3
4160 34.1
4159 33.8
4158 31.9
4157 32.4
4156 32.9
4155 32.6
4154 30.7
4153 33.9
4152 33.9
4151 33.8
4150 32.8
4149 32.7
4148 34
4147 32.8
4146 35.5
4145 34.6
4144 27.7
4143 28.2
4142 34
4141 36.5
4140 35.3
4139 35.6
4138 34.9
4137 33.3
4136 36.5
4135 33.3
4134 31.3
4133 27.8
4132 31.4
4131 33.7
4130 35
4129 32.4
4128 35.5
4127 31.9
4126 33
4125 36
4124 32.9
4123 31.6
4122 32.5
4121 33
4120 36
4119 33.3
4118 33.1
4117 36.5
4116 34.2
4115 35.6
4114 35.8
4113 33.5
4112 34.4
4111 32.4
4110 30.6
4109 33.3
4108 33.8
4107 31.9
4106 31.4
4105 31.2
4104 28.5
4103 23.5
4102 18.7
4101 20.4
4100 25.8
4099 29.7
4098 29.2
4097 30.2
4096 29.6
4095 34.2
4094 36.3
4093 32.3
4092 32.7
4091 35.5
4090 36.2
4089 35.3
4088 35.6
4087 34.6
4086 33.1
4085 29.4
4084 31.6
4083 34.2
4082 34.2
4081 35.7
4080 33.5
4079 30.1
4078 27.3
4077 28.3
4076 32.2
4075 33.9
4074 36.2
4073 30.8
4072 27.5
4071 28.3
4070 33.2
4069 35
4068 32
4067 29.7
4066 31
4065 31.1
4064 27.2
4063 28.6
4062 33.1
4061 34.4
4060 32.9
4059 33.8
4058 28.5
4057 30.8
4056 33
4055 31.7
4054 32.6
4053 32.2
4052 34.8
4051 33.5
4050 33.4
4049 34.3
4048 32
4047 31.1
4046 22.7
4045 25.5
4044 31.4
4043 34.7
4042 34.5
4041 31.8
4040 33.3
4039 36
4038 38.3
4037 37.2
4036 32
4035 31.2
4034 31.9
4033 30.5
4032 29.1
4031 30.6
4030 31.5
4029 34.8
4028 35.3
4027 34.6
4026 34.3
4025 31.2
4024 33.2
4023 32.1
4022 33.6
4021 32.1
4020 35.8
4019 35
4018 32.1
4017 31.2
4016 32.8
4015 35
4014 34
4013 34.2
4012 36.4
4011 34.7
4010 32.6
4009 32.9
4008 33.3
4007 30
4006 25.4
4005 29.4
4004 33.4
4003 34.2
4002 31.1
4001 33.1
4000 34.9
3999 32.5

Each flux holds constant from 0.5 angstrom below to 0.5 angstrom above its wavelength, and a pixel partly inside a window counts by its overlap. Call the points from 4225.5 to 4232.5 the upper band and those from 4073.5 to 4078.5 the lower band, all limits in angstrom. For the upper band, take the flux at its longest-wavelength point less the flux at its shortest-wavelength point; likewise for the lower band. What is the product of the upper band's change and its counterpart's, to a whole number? -125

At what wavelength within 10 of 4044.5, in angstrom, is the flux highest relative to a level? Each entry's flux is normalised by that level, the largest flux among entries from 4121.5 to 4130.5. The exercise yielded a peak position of 4038 angstrom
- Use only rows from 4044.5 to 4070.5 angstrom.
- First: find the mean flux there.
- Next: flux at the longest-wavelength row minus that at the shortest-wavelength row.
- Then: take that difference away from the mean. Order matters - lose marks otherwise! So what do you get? 24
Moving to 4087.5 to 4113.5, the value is 33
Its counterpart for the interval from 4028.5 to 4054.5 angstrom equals 35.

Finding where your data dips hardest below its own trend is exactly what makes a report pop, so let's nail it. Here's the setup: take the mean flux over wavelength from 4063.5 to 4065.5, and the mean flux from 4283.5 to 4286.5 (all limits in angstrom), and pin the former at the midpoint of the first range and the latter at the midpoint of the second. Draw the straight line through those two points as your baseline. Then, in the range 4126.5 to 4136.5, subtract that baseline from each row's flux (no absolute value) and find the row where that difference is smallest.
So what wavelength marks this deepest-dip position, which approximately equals 4133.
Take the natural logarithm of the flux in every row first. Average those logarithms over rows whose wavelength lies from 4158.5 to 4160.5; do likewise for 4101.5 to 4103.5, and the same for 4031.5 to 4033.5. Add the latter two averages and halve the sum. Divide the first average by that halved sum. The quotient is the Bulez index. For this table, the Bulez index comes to 1.10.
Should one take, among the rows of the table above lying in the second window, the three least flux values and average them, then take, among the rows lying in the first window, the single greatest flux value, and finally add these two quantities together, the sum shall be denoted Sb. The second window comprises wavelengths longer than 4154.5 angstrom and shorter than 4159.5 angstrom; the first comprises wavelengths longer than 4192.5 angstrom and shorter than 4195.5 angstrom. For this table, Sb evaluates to 68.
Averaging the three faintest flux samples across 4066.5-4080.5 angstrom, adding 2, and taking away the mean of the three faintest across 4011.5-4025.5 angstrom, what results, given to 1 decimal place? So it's -1.8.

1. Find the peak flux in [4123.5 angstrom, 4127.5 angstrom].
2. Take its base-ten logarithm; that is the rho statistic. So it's 1.556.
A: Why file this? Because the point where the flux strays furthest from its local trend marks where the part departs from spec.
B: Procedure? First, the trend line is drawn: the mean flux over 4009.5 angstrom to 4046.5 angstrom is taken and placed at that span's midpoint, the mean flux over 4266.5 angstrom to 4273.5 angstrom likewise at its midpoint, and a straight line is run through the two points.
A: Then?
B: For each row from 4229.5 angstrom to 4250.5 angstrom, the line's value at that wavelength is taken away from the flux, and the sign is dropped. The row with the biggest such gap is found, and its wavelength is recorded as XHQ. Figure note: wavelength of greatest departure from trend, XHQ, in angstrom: 4244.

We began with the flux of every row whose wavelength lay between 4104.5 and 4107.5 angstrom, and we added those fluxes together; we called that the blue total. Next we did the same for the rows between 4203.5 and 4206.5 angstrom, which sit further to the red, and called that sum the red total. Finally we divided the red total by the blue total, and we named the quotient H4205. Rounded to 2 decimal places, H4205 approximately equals 1.02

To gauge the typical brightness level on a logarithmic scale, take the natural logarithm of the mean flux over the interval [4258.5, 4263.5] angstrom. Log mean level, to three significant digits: 3.42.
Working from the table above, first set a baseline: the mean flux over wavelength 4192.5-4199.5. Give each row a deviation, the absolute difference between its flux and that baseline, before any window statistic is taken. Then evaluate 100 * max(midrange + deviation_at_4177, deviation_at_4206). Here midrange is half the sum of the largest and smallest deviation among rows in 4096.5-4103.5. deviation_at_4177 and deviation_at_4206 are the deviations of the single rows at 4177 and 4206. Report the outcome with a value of 914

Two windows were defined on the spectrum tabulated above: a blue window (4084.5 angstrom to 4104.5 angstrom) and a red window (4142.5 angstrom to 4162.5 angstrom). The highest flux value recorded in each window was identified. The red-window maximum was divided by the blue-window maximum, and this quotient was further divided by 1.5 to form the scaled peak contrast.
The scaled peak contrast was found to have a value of 0.667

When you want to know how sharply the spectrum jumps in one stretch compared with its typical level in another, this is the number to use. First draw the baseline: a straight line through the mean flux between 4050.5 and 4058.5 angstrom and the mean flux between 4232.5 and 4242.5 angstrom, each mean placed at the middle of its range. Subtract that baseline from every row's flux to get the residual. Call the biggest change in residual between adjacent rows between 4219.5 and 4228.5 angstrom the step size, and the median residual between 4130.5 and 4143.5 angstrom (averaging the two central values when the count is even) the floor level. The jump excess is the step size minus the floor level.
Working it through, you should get 5.2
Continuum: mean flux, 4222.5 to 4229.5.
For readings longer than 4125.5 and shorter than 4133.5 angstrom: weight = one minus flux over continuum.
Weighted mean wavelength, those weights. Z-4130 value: 4129.0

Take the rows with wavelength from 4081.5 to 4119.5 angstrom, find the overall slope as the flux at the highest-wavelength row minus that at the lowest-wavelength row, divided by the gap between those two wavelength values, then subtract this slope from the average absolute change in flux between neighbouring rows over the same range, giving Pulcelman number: 2.0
